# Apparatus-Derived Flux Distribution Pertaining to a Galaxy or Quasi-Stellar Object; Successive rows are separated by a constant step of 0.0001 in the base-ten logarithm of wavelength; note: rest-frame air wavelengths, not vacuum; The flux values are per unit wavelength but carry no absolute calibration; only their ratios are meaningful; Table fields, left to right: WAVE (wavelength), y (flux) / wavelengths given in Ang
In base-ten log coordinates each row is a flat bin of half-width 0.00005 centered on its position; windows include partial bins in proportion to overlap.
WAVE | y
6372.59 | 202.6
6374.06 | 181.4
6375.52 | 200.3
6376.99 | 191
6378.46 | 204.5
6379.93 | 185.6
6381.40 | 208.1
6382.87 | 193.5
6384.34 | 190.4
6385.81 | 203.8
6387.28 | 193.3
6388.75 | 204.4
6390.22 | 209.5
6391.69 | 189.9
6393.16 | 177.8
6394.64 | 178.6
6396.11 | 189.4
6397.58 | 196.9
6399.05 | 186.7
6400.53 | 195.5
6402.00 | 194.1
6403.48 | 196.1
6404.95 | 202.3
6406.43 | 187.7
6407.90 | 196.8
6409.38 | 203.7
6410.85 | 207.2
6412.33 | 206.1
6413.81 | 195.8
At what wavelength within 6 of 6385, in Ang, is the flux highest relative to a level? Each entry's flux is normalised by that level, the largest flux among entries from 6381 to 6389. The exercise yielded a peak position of 6390.22 Ang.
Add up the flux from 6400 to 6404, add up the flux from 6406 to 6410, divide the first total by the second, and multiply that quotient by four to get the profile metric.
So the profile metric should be 3.98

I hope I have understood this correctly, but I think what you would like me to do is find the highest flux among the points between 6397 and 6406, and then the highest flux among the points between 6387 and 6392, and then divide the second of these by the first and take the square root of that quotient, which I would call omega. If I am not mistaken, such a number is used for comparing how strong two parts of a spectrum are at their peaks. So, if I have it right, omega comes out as 1.018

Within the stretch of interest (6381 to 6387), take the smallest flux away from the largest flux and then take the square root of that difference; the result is 4.2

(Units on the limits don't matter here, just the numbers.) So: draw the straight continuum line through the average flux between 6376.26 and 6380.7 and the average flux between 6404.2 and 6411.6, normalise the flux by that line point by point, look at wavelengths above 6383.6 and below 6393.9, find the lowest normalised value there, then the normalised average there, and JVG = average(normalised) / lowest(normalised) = 1.11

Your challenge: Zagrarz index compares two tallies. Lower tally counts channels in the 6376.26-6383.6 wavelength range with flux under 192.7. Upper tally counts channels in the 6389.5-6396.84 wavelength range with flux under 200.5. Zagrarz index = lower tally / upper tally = 0.50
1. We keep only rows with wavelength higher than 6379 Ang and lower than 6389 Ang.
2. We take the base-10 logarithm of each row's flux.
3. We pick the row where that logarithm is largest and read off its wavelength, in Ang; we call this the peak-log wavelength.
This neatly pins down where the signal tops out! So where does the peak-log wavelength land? 6381.40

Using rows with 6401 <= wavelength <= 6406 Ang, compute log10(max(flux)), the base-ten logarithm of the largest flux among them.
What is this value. 2.31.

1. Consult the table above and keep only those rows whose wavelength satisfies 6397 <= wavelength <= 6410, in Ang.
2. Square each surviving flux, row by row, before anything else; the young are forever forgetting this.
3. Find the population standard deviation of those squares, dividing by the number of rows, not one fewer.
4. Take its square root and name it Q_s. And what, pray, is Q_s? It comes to 46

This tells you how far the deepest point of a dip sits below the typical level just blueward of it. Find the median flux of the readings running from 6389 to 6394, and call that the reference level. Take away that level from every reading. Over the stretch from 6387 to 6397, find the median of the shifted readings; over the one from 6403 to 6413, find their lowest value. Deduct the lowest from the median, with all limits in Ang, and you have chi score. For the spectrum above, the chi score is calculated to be 2.2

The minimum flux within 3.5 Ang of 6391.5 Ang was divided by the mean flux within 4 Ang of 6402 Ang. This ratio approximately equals 0.91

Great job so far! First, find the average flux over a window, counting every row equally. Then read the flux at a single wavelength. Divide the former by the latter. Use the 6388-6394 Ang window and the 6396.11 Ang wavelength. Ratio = 1.03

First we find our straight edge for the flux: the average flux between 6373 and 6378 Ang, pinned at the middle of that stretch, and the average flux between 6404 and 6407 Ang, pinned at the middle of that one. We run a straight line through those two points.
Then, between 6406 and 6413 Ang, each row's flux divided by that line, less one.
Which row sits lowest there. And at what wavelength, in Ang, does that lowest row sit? 6406.43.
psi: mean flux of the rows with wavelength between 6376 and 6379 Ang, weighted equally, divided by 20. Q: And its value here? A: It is 9.9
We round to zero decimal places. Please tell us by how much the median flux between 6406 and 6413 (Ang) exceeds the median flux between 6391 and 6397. 20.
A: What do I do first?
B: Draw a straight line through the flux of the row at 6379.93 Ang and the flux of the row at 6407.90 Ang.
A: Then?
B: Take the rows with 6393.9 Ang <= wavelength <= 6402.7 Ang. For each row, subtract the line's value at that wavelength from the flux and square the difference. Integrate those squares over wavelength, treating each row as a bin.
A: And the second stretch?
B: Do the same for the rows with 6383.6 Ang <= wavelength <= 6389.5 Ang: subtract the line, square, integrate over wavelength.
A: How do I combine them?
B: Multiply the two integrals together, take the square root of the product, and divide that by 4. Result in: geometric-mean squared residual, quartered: 129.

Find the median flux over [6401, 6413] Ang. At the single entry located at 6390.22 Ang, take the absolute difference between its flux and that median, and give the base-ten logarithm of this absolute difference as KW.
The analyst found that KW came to 1.00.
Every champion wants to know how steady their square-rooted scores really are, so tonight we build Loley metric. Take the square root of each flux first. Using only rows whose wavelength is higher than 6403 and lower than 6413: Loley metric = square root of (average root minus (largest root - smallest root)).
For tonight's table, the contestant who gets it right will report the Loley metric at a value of 3.67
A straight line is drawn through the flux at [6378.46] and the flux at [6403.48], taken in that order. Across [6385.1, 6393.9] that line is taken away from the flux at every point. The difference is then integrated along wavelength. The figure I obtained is -38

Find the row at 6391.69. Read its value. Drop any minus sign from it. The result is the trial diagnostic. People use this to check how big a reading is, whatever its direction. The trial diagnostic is 190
